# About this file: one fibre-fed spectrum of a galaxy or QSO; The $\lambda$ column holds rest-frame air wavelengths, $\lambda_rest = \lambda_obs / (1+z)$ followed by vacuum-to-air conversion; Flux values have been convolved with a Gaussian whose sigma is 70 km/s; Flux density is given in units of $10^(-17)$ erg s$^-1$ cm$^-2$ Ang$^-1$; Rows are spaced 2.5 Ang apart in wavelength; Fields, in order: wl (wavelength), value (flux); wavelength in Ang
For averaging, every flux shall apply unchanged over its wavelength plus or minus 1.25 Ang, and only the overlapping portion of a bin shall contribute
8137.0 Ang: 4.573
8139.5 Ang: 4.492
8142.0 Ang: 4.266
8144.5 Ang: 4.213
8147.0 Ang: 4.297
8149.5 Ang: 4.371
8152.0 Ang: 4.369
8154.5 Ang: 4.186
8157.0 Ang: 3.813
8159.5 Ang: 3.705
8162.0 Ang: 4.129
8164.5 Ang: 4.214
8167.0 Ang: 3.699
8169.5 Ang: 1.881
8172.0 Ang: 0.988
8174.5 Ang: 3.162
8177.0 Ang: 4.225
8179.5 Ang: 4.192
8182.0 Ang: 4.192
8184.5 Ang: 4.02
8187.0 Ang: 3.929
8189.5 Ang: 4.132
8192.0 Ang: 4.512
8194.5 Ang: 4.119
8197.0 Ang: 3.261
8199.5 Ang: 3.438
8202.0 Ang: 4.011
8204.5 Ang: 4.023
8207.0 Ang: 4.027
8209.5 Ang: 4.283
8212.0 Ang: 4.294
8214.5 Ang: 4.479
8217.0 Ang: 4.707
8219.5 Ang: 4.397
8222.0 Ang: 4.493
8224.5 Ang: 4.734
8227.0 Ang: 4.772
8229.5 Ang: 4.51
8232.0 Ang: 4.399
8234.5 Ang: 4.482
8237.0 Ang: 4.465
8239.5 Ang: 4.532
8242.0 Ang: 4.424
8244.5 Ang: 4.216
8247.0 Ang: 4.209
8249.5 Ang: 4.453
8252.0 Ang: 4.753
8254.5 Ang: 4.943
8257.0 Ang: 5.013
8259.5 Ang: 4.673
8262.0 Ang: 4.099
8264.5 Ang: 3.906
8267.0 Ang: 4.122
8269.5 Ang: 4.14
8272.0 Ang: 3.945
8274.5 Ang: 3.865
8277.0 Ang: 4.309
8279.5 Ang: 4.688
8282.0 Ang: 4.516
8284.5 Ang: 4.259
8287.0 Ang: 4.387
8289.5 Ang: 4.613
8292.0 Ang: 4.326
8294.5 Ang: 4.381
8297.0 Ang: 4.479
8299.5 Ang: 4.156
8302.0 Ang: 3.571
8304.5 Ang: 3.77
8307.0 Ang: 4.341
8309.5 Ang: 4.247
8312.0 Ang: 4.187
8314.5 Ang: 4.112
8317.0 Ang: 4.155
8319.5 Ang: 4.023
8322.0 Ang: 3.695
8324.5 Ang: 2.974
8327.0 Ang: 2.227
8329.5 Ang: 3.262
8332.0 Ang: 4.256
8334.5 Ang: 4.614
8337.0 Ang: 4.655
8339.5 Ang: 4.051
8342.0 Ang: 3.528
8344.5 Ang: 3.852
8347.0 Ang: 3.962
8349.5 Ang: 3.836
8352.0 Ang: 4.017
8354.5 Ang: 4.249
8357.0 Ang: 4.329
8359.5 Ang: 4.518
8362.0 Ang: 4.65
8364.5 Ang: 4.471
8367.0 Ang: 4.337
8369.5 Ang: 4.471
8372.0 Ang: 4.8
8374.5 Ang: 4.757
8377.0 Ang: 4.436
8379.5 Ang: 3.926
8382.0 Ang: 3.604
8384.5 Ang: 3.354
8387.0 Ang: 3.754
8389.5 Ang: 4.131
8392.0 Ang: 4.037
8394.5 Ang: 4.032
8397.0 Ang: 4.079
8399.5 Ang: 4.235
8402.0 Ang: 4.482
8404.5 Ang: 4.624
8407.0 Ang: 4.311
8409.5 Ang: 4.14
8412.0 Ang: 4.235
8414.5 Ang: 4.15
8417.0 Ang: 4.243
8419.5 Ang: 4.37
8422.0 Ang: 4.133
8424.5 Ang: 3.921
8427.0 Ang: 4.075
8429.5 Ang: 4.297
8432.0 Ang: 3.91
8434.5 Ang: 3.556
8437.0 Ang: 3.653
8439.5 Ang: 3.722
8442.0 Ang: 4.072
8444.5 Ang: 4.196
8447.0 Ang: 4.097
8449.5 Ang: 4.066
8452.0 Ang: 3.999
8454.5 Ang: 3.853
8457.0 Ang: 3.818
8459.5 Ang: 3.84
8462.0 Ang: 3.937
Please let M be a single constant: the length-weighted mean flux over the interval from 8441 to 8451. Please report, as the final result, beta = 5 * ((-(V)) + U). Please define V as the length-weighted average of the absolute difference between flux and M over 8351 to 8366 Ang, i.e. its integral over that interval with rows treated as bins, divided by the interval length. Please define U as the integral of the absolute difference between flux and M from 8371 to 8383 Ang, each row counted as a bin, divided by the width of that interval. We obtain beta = 0.8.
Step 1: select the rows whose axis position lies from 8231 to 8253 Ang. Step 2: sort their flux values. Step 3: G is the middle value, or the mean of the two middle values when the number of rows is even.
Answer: 4.5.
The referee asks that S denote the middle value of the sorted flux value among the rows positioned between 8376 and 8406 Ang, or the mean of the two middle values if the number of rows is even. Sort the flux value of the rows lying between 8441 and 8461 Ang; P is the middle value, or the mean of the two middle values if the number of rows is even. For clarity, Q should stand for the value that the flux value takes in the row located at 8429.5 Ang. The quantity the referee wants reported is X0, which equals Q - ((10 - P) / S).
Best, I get 2.83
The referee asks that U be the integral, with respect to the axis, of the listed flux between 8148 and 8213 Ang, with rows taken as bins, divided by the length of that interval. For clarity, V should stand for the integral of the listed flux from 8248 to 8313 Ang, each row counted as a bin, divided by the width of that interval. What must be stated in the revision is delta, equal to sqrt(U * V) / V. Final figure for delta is 0.94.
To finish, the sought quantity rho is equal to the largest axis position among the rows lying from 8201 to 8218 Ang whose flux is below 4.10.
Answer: 8207.0 Ang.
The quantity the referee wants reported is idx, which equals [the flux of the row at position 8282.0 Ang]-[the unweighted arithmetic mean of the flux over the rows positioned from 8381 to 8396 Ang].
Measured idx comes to 0.7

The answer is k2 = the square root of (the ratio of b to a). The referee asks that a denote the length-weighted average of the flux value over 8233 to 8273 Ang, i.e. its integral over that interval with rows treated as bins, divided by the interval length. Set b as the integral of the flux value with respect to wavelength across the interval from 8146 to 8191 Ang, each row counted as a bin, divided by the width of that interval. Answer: 0.92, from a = 4.40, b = 3.75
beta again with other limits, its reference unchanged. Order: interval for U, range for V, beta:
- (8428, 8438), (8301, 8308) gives -0.2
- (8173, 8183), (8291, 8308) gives 0.5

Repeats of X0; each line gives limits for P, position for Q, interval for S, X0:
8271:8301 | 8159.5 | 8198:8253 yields 2.43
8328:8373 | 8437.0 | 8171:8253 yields 2.32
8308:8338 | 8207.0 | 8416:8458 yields 2.58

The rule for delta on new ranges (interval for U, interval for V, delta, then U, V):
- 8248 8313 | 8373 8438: 1.03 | 4.31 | 4.10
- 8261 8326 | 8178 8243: 0.98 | 4.12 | 4.26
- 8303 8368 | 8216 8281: 0.95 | 4.01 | 4.43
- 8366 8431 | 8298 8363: 1.03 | 4.19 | 3.97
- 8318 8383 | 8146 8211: 1.03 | 4.06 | 3.81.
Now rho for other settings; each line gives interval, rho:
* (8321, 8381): 8379.5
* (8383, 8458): 8457.0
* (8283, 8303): 8302.0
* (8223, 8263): 8262.0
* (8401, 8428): 8427.0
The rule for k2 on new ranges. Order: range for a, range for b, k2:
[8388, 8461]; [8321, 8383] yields 1.00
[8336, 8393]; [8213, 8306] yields 1.03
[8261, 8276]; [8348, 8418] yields 1.03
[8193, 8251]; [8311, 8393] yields 0.97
